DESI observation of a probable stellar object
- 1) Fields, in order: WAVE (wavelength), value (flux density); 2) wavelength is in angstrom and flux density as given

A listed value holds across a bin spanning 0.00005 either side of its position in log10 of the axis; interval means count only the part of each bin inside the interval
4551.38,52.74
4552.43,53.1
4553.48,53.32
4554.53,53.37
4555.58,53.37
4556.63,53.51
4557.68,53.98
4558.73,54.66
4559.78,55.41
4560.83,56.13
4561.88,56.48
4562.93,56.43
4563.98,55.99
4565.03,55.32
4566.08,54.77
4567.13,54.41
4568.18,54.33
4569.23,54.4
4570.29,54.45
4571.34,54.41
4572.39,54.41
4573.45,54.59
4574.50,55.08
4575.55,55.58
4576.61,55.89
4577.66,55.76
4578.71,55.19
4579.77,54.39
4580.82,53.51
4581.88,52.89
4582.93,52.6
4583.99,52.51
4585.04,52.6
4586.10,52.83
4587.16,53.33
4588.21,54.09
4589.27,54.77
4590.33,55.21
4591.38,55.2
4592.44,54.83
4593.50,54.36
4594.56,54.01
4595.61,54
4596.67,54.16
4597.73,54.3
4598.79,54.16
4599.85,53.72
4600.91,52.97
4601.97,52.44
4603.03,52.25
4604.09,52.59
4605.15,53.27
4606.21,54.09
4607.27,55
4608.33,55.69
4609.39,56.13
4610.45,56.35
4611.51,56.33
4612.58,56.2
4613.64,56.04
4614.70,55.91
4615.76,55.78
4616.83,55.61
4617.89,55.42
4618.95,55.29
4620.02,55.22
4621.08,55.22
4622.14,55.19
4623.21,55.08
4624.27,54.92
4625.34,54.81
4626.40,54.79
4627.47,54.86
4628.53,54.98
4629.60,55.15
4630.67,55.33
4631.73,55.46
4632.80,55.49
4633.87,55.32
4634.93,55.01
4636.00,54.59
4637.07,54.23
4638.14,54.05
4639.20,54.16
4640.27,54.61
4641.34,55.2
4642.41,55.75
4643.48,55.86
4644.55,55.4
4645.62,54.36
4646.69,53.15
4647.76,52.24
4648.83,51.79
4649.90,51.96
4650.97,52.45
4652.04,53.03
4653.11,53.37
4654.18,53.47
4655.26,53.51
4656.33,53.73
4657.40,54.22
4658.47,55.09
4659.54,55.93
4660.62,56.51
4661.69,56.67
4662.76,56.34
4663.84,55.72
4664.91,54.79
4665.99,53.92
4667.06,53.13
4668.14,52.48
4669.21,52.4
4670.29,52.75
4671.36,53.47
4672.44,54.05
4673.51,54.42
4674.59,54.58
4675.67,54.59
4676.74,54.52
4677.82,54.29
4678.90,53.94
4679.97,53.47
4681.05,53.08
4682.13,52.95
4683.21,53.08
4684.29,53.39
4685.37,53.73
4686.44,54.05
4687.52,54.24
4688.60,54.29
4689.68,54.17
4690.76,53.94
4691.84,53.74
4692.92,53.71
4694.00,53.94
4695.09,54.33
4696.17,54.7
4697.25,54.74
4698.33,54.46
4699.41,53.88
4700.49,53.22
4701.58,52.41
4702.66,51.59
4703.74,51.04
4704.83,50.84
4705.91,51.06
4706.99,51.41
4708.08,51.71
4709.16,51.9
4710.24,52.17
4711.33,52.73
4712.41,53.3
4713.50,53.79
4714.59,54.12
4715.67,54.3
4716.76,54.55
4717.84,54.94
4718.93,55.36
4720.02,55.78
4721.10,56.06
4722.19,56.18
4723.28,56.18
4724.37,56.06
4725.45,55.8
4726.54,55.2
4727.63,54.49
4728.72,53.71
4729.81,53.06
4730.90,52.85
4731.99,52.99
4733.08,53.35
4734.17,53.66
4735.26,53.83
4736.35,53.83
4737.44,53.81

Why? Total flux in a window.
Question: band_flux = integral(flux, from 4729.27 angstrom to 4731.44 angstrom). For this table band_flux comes 115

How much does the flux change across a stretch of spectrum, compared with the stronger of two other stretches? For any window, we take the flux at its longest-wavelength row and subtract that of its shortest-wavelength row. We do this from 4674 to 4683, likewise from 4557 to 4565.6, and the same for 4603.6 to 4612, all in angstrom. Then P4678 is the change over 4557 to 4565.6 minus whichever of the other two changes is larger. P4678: -2.4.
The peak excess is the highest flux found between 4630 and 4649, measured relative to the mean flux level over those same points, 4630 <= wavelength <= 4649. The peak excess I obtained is 1.3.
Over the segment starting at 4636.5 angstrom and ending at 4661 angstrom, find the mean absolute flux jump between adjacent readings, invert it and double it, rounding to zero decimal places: 4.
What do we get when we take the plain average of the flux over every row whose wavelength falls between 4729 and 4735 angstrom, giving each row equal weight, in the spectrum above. 53.2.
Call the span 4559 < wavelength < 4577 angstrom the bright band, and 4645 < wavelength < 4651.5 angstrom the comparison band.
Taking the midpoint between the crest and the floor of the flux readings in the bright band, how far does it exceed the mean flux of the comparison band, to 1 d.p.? 2.7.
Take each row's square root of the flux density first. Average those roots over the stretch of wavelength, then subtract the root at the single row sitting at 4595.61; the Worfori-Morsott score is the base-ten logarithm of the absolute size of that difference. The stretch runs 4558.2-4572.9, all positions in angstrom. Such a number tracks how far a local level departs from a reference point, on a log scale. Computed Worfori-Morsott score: -1.1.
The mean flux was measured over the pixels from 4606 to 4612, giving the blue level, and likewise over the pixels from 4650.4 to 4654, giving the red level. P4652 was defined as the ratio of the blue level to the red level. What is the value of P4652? 1.05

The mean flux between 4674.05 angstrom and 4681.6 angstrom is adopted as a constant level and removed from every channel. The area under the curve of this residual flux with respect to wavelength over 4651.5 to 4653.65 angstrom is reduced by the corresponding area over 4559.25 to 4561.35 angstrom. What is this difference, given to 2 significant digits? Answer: -5.4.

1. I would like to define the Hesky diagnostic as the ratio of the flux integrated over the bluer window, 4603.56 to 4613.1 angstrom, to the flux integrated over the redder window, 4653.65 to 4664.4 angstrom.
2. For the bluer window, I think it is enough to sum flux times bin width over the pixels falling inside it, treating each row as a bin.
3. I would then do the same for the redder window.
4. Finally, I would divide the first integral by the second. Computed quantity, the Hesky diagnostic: 0.9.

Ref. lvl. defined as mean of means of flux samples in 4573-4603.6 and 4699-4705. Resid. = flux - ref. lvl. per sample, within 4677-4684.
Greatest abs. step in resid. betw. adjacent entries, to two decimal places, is 0.47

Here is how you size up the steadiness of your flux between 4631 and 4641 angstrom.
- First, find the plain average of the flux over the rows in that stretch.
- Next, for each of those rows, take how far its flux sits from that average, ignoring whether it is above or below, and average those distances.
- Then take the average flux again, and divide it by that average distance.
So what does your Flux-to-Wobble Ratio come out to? 112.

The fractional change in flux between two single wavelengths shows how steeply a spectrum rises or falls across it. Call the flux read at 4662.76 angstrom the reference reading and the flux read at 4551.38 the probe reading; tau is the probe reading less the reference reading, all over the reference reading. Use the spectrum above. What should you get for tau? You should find -0.06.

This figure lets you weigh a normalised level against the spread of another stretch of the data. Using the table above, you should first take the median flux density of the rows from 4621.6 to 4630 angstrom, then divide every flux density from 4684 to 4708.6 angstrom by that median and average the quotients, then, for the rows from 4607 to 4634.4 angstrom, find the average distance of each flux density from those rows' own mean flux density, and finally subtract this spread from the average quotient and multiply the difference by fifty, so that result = 29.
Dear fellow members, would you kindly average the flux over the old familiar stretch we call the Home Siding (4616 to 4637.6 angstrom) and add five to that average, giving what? 60.1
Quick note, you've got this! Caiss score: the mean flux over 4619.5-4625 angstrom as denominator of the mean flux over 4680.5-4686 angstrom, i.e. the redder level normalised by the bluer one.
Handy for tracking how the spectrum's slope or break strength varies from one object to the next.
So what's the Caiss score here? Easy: 0.97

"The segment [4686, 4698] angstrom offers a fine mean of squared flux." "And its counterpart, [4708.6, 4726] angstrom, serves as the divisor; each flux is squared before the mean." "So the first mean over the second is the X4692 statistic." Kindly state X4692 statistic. 0.98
